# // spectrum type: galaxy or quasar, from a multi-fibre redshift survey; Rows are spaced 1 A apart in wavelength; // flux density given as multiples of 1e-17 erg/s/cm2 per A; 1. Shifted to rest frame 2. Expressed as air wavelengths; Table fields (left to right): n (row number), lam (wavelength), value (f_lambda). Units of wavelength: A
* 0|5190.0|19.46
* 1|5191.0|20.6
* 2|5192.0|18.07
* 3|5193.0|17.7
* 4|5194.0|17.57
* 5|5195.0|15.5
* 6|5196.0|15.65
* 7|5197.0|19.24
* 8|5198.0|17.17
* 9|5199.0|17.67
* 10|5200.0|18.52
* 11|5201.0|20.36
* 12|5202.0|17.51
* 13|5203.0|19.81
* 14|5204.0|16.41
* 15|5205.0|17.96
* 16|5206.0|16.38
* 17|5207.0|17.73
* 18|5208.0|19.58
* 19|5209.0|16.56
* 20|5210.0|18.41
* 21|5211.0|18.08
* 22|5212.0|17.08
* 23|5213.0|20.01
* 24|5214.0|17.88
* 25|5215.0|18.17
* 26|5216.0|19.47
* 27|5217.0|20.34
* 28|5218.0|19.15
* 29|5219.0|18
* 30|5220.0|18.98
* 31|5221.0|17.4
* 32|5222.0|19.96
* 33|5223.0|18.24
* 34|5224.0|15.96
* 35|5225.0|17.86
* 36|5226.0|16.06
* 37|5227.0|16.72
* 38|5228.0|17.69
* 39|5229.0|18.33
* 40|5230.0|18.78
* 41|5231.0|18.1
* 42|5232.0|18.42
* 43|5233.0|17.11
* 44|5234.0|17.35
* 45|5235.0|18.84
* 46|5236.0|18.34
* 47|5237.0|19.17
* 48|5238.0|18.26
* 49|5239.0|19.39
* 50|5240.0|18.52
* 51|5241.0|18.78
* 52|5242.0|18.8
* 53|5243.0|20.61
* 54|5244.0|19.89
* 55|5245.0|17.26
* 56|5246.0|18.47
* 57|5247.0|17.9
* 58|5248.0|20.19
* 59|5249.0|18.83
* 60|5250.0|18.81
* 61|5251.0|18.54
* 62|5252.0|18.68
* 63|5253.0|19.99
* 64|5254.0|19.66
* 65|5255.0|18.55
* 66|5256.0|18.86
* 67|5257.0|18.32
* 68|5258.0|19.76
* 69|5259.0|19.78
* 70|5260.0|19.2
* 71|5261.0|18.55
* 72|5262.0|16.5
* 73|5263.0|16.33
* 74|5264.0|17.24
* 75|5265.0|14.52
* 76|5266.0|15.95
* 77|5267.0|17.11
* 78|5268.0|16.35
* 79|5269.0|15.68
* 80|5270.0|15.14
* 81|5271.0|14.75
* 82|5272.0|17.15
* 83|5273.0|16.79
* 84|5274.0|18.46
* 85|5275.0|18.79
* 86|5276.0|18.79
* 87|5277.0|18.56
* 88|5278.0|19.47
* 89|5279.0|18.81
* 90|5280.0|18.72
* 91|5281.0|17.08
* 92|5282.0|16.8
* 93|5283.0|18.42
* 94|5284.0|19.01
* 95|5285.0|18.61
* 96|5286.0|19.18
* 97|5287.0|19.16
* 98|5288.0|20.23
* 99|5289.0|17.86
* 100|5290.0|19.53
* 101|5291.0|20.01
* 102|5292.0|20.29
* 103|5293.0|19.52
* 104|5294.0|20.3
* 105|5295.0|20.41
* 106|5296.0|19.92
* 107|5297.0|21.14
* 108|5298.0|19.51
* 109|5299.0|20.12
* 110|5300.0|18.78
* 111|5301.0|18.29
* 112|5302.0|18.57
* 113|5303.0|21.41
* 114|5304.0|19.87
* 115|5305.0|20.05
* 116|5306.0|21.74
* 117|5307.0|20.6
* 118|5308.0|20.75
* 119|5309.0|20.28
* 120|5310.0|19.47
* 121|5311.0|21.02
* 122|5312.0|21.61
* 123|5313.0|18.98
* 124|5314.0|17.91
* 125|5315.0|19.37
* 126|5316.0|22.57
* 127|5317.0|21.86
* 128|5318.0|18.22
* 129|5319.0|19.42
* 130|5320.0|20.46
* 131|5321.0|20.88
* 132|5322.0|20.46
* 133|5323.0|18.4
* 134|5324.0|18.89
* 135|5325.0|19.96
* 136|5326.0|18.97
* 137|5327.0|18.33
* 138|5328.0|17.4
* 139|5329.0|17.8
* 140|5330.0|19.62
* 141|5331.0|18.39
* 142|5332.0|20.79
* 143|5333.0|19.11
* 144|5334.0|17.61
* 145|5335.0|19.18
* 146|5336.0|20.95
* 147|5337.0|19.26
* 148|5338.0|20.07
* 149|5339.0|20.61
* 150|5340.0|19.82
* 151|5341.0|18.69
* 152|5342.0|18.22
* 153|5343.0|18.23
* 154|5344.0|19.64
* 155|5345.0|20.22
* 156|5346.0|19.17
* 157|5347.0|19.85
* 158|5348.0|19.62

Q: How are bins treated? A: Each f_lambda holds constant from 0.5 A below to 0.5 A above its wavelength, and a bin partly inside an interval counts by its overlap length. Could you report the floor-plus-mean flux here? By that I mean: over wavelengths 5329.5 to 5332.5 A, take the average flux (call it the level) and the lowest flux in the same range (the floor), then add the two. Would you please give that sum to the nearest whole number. 38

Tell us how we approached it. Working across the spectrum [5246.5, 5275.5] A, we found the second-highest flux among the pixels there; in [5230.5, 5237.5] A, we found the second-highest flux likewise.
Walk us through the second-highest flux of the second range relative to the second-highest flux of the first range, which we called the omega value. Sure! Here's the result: 0.942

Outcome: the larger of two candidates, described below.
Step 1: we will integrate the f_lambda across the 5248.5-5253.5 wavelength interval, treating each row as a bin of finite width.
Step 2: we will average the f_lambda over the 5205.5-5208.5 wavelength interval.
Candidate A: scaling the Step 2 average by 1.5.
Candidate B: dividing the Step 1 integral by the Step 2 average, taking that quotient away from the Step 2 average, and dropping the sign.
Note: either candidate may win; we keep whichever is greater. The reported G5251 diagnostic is 26.8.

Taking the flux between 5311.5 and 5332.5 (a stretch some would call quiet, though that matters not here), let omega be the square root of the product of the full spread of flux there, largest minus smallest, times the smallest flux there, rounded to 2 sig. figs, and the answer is 9.5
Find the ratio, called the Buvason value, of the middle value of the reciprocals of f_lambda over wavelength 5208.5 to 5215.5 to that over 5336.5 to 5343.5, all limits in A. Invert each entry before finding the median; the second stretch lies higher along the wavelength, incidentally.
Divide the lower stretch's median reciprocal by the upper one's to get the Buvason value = 1.07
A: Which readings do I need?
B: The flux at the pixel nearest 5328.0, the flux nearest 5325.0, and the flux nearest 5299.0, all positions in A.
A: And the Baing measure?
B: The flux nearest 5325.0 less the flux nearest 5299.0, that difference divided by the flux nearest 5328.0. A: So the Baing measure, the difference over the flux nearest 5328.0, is -0.01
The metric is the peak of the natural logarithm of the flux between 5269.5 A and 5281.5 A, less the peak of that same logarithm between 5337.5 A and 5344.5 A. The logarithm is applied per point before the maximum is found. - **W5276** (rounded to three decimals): -0.057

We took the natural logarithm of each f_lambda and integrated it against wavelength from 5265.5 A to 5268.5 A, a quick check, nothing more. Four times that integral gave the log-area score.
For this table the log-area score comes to 34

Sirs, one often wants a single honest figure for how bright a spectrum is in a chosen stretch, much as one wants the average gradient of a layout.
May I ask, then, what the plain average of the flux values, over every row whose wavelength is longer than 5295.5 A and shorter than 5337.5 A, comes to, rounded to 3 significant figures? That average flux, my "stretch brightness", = 19.7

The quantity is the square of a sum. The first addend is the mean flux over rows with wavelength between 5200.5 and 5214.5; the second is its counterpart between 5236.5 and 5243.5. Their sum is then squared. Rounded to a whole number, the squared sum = 1384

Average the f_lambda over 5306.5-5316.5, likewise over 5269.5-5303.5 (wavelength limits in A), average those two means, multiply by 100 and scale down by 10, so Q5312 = 195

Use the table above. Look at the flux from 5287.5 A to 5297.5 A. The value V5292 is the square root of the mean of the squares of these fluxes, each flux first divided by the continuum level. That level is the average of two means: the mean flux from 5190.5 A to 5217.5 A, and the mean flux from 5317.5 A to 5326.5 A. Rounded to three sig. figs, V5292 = 1.06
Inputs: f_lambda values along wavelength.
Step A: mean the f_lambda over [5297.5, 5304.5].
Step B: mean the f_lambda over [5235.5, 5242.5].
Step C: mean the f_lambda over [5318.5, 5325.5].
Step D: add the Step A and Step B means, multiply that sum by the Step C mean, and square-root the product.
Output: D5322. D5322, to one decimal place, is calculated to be 27.5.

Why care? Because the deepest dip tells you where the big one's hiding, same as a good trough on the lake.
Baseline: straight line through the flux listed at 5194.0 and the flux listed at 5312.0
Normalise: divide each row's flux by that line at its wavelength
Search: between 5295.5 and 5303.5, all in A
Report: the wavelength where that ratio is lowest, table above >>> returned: 5301.0 A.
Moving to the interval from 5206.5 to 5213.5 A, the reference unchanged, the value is 5209.0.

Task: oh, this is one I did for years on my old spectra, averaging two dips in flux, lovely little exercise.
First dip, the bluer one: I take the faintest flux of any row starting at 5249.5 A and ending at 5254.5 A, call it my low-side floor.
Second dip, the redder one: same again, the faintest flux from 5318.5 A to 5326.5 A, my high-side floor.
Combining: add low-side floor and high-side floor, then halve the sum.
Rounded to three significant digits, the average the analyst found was 18.5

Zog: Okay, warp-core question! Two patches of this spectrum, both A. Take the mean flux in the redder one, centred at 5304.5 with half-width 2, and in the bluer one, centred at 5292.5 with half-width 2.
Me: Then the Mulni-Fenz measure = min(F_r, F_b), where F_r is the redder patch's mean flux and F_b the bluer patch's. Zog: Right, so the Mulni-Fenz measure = 20.0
